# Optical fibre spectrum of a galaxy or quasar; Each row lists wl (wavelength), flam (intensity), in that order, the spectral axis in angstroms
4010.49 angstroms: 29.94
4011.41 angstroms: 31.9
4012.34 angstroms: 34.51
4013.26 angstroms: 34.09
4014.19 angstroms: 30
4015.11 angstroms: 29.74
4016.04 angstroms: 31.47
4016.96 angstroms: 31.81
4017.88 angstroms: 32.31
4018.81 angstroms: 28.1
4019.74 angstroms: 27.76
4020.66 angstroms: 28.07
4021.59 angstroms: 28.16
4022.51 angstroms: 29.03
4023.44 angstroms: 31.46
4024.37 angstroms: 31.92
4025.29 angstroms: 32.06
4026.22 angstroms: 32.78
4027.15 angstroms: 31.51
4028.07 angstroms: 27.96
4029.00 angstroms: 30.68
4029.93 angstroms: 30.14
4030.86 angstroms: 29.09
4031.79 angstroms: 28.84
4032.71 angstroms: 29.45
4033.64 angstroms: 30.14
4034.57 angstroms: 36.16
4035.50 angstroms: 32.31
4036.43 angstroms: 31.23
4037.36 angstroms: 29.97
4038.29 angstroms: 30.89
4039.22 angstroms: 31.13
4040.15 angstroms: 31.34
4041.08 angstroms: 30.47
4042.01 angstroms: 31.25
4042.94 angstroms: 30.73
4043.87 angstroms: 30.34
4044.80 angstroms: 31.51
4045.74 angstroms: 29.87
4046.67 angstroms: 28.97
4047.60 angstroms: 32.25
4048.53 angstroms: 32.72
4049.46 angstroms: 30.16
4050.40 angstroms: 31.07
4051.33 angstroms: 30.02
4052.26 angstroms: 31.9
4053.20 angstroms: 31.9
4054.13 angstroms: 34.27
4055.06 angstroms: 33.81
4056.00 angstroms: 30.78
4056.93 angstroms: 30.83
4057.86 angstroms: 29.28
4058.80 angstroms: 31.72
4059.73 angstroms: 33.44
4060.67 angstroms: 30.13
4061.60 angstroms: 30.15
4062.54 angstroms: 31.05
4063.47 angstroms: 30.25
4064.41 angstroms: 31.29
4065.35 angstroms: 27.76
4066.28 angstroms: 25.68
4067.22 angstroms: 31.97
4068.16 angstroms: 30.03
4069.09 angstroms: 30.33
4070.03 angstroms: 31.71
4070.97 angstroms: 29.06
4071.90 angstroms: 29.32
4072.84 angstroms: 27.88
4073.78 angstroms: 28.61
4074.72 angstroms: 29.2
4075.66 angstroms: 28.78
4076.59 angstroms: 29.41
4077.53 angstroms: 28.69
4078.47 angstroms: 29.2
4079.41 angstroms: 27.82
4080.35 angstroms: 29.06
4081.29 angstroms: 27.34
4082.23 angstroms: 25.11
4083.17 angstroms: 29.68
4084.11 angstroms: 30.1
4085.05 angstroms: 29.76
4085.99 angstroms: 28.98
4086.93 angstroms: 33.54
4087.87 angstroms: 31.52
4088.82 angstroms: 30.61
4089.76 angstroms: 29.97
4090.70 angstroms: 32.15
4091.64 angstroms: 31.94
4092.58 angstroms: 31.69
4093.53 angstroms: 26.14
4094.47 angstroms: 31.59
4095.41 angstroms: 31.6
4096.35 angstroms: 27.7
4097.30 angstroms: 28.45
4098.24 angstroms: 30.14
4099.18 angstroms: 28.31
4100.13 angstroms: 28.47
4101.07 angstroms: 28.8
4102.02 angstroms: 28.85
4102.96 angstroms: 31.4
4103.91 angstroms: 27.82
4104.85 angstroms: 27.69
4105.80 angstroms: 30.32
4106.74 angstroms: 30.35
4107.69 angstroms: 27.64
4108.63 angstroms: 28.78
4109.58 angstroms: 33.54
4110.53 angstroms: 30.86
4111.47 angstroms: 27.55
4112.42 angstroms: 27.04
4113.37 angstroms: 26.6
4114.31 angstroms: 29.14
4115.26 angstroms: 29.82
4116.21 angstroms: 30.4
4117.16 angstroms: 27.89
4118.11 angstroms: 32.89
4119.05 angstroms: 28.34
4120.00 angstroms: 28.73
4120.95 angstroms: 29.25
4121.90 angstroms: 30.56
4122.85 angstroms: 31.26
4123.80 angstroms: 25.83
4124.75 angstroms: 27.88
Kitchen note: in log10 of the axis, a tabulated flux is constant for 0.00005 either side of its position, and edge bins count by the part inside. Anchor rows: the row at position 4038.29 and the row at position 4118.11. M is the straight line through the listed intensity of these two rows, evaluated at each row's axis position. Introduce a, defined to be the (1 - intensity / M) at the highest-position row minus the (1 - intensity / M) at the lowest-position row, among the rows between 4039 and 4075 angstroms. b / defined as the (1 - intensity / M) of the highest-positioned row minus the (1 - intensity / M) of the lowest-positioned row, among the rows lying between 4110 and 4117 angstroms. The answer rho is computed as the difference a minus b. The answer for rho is 0.07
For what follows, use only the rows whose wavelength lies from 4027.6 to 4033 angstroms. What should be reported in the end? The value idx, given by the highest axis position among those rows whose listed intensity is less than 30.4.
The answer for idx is 4032.71 angstroms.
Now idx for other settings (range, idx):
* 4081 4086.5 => 4085.99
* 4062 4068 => 4066.28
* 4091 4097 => 4096.35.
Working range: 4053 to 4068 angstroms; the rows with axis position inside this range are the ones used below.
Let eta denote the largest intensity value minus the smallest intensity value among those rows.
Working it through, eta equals 8.6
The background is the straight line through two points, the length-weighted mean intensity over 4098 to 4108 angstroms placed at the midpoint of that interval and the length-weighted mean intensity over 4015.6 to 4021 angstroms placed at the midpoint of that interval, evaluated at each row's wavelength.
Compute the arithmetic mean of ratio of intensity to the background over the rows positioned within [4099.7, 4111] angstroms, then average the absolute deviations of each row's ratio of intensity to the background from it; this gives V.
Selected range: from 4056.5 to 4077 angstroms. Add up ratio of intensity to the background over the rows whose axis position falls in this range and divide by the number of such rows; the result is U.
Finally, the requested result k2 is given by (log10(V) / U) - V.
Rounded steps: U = 1.02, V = 0.051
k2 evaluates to -1.33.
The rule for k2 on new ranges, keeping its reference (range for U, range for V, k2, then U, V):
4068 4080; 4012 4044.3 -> -1.37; 0.99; 0.048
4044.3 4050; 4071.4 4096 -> -1.29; 1.04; 0.052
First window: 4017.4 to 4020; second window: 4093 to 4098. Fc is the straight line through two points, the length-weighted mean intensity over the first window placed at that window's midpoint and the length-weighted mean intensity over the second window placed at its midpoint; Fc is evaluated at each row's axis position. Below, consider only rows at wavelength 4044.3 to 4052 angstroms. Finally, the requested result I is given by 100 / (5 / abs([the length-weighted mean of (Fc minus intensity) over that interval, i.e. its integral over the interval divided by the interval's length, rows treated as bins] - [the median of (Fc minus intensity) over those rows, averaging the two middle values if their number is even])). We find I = 5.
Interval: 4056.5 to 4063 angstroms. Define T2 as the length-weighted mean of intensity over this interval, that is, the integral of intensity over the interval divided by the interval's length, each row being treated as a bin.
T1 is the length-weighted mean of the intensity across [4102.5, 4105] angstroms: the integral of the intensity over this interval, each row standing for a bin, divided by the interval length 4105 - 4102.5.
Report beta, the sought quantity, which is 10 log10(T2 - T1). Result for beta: 2.6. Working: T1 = 29.1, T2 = 30.9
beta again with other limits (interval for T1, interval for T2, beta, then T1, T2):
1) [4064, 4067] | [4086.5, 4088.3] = 6.1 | 28.5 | 32.6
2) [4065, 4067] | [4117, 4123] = 4.0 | 27.3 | 29.9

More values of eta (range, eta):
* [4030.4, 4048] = 7.3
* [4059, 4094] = 8.4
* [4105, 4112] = 6.0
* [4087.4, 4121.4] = 7.4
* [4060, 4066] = 3.5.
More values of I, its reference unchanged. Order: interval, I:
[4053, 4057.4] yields 9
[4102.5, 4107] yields 17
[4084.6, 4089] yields 6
